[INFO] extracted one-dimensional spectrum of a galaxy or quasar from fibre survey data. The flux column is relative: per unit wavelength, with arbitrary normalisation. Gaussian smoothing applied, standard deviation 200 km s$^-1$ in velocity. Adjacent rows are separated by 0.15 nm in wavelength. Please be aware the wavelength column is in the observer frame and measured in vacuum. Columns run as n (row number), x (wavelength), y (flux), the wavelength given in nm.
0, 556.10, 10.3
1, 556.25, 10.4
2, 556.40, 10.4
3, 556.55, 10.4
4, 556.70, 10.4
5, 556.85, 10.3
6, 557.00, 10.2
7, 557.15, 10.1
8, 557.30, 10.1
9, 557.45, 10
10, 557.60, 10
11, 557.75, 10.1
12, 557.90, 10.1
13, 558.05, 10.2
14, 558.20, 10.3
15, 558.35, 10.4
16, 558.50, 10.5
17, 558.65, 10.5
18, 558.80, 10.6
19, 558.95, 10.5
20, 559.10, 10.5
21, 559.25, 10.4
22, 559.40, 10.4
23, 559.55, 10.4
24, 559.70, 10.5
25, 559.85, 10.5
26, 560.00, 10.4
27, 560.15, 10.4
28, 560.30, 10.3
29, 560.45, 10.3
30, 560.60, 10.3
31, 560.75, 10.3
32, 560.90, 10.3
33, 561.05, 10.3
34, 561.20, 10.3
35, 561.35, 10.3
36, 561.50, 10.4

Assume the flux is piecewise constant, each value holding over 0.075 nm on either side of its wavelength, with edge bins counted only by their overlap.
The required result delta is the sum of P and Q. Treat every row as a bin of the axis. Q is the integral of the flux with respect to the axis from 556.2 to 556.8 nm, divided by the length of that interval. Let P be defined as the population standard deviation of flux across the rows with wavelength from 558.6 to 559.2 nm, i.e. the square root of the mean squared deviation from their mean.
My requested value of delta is 10.44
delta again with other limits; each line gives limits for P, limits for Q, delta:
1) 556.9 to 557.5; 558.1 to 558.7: 10.48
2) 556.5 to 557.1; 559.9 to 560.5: 10.44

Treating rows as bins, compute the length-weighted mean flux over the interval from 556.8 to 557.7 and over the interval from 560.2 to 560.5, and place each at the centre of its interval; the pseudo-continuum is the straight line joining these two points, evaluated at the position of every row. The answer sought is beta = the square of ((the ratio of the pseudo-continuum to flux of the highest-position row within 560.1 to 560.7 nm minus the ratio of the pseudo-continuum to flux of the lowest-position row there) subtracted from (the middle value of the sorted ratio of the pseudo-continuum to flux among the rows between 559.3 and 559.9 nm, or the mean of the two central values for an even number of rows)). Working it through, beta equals 0.94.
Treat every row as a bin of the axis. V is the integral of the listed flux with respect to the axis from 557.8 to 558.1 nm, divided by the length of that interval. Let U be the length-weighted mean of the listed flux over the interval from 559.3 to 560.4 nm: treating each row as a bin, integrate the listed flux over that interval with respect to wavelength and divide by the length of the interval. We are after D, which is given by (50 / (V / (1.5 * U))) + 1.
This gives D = 78.0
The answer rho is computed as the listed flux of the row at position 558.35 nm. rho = 10.4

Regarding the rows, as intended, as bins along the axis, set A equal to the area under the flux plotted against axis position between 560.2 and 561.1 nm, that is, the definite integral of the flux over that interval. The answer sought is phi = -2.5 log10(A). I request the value -2.42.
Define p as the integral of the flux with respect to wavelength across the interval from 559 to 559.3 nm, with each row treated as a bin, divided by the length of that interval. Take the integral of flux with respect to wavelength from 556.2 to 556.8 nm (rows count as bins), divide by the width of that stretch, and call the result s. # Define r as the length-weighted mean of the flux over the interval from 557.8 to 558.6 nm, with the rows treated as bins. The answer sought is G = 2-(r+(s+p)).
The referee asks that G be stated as -29.2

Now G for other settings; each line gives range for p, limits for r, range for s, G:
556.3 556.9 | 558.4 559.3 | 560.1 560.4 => -29.2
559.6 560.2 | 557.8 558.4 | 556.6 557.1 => -29.0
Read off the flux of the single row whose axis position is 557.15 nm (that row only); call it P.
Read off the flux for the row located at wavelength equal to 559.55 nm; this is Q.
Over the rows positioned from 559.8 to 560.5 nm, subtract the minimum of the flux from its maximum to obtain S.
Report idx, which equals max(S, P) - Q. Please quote -0.3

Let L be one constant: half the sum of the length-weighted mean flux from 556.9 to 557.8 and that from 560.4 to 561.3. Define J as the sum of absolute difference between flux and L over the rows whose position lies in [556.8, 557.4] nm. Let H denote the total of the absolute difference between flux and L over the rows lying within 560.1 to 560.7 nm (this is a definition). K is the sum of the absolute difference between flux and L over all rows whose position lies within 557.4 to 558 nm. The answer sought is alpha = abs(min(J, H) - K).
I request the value 0.28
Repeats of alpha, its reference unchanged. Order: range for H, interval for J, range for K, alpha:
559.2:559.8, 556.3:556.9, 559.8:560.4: 0.10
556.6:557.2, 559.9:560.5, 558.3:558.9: 0.81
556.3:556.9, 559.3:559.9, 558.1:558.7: 0.20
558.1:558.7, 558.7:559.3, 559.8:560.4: 0.10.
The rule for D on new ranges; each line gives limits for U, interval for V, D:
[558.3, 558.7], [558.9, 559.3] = 76.0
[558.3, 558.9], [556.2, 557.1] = 77.2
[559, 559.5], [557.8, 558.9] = 76.5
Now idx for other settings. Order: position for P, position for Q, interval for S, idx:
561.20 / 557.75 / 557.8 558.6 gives 0.2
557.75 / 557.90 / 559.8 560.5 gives 0.0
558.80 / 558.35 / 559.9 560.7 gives 0.2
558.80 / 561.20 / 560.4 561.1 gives 0.3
